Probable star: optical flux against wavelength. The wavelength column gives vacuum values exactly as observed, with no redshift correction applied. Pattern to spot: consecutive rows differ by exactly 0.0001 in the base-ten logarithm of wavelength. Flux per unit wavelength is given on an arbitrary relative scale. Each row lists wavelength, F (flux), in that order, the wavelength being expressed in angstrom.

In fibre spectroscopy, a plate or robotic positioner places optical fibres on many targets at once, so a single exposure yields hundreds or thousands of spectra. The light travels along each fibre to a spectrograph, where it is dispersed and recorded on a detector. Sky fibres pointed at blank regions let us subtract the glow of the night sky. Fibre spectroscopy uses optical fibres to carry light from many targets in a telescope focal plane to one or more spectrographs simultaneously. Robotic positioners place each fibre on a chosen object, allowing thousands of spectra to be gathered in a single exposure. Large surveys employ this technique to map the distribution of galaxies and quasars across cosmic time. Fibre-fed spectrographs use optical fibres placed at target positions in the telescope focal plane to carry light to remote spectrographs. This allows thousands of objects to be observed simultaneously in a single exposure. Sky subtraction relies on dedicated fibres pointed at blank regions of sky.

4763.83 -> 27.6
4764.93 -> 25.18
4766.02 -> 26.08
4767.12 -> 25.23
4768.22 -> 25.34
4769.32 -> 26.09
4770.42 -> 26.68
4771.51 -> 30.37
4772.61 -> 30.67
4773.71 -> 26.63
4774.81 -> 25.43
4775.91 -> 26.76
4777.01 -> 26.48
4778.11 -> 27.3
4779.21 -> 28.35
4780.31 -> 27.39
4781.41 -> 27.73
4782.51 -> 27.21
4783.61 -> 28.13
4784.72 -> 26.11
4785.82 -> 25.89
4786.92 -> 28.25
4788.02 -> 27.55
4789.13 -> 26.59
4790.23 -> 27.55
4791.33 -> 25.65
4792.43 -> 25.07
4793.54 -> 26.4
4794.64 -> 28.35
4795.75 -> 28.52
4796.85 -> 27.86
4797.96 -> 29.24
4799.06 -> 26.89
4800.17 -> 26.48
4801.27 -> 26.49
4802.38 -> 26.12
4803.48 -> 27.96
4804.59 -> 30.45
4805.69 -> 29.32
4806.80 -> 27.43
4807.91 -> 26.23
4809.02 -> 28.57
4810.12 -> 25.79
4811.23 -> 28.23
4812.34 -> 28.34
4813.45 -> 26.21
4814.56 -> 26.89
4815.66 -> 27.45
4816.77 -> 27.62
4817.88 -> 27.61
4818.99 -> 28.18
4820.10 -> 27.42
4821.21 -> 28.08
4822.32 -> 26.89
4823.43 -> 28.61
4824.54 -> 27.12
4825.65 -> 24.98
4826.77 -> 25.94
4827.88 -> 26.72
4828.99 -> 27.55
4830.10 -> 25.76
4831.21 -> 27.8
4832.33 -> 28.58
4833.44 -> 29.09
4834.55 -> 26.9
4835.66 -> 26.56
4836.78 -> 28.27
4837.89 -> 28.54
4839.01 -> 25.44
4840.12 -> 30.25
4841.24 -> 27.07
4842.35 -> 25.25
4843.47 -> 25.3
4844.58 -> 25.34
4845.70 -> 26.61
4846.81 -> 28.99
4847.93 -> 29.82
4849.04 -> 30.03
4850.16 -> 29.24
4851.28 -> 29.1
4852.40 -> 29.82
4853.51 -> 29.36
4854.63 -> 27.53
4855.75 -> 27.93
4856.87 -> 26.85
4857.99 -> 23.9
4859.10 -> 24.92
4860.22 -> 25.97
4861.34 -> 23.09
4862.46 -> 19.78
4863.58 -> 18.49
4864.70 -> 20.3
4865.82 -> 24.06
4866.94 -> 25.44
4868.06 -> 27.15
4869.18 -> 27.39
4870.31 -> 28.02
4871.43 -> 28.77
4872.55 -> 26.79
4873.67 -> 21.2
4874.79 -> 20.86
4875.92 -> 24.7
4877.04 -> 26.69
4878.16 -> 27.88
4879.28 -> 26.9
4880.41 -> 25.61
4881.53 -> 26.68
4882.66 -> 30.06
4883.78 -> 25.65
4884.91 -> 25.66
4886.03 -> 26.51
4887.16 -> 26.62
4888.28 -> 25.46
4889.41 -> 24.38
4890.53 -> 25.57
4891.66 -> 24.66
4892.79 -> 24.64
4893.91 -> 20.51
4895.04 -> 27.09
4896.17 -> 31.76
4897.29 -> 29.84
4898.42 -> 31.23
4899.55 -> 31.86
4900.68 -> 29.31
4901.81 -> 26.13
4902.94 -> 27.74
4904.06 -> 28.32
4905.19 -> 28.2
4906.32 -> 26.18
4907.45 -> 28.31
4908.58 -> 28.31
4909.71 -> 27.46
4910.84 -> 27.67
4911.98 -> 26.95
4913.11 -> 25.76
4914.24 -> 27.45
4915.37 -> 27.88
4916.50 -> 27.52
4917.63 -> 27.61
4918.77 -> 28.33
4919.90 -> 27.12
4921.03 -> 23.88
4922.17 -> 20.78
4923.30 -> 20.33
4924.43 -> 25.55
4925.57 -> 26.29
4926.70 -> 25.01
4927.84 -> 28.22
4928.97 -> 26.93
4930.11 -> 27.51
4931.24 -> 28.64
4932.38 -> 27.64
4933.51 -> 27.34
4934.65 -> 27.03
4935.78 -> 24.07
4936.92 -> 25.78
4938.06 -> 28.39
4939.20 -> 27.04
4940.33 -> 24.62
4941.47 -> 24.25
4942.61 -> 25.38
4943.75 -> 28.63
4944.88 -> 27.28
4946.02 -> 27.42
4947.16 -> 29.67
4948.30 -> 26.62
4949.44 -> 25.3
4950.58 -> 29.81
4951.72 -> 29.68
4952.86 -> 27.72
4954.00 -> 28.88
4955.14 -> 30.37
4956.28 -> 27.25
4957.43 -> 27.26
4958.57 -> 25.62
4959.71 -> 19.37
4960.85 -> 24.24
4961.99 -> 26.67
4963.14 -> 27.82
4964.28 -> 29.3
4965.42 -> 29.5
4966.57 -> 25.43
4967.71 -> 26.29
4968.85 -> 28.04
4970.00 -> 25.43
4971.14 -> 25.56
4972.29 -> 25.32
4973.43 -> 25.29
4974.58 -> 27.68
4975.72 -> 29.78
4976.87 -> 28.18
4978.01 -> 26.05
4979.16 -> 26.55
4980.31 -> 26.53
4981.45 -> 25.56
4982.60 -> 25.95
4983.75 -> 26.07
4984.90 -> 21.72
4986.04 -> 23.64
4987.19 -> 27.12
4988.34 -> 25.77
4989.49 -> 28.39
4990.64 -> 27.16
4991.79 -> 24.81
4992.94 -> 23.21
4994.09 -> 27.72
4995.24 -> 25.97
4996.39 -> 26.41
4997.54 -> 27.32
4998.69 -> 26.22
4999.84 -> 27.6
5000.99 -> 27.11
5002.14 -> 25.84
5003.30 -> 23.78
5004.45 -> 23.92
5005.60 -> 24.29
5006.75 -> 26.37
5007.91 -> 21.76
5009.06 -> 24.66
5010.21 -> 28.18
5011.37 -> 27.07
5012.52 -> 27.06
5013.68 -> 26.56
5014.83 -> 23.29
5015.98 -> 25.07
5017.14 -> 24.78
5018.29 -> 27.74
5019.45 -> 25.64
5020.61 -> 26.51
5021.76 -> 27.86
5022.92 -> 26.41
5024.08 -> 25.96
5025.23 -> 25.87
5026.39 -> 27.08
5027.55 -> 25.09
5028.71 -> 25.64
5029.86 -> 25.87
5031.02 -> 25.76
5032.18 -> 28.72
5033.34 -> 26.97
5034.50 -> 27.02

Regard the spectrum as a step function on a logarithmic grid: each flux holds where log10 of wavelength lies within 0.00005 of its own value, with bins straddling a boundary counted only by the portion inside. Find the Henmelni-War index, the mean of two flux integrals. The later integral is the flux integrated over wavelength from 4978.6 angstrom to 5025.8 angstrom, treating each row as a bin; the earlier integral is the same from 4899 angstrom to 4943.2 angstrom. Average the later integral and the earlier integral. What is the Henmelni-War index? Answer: 1201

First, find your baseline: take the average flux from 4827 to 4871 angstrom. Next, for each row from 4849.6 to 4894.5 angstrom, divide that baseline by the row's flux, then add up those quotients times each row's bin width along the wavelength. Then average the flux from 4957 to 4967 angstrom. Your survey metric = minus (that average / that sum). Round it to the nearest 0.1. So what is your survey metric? -0.6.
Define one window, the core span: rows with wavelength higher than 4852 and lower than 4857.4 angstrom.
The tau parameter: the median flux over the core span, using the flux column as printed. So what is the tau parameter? 27.9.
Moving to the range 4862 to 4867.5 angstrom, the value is 20.3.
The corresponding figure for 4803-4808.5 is 28.0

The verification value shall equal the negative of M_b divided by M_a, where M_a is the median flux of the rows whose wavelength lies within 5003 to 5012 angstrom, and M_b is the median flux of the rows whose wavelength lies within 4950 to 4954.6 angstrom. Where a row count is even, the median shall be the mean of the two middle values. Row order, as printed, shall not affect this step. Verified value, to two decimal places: -1.20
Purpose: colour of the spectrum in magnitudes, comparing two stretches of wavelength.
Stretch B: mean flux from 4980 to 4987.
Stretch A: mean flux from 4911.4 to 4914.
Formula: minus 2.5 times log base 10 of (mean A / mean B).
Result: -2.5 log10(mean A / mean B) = -0.06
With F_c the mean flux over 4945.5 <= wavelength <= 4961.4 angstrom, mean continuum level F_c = 27.1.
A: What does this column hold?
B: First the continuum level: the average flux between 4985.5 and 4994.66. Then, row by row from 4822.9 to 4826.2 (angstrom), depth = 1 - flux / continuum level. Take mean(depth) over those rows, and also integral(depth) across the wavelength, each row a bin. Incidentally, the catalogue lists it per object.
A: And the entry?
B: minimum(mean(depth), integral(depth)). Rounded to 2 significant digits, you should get -0.12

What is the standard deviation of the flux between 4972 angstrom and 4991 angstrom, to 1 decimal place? 1.8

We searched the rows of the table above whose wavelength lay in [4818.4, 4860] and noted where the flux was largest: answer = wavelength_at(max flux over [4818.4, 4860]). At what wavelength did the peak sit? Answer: 4840.12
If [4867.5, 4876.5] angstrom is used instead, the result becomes 4871.43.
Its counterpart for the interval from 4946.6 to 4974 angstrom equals 4955.14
